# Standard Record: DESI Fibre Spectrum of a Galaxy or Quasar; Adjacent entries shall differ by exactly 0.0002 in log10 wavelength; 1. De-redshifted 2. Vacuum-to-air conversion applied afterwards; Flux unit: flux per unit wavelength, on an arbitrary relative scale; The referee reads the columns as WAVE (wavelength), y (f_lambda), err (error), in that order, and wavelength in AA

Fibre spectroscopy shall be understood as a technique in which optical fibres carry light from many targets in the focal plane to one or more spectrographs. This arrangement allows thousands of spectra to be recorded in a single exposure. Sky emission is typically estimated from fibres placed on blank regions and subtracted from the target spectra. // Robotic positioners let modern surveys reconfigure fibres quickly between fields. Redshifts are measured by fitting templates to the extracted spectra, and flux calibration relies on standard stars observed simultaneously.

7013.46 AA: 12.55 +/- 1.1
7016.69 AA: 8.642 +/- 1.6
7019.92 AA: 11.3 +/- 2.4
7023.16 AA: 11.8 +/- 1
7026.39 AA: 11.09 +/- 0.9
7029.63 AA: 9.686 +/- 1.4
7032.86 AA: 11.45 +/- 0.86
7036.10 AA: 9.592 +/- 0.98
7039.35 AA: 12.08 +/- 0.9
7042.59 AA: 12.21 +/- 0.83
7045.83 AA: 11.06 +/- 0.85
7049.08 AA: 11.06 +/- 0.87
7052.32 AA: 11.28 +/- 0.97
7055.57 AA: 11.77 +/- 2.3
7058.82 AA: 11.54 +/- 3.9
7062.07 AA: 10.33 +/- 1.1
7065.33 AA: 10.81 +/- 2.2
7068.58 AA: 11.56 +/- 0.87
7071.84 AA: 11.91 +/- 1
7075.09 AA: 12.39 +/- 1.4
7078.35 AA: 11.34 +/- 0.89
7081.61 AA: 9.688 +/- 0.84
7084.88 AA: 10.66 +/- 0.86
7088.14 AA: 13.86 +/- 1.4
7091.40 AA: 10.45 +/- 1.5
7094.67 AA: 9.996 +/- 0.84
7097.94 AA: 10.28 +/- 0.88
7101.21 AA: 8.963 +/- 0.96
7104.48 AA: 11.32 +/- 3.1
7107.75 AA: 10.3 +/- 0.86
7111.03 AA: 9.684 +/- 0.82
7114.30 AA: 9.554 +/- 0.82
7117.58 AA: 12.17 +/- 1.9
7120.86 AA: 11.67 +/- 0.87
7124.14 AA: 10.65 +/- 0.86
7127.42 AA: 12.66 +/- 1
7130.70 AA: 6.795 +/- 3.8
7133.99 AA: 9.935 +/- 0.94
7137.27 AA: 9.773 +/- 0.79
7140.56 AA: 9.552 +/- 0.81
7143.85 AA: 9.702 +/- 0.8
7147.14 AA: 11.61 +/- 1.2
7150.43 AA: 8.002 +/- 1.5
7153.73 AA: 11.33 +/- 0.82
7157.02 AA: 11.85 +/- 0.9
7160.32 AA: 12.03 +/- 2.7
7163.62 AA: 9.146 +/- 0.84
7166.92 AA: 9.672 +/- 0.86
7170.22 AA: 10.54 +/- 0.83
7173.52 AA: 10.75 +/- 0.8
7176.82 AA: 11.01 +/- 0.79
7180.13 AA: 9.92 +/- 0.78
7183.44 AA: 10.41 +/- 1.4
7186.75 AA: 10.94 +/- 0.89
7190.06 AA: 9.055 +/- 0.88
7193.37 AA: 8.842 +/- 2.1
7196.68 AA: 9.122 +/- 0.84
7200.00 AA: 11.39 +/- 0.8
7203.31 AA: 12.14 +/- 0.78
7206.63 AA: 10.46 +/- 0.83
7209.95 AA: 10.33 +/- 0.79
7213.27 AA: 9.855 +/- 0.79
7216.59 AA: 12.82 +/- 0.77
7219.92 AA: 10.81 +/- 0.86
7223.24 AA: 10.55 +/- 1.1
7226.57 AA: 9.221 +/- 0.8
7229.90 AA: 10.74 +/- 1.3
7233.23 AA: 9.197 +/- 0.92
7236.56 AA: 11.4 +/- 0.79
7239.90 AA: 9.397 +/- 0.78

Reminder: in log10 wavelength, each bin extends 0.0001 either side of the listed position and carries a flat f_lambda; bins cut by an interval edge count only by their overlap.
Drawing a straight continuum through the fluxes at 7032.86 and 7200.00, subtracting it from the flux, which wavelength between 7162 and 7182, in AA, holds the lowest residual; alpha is 7163.62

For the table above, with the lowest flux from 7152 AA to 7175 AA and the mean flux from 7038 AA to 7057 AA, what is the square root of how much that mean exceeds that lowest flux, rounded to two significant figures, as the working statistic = 1.6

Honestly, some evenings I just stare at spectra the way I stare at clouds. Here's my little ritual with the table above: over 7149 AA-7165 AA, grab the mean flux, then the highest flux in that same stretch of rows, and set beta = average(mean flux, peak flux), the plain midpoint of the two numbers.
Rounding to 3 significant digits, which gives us 11.3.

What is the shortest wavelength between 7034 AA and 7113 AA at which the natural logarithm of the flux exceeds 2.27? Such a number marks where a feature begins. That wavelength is 7039.35 AA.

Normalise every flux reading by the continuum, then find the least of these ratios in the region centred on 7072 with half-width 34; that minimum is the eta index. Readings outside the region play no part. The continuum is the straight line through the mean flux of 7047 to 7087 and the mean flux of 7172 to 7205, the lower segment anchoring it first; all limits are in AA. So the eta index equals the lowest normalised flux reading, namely 0.82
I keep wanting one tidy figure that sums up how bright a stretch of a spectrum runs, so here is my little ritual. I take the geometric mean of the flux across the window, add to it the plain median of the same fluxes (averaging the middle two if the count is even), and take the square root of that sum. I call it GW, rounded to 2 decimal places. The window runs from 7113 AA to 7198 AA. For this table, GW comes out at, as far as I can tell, 4.51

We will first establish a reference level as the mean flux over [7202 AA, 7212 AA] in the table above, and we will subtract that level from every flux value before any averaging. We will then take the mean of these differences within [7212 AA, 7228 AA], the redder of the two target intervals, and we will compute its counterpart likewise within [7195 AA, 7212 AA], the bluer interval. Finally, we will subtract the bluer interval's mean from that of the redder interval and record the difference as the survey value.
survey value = 0.0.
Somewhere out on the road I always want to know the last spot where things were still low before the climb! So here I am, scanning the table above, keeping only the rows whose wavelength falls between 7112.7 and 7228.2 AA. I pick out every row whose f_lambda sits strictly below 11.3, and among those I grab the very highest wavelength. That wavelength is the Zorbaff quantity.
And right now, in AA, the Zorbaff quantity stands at 7226.57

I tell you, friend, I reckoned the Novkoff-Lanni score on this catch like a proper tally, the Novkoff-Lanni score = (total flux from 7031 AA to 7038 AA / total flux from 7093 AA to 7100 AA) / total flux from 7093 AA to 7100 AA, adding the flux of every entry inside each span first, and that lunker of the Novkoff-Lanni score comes 0.051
